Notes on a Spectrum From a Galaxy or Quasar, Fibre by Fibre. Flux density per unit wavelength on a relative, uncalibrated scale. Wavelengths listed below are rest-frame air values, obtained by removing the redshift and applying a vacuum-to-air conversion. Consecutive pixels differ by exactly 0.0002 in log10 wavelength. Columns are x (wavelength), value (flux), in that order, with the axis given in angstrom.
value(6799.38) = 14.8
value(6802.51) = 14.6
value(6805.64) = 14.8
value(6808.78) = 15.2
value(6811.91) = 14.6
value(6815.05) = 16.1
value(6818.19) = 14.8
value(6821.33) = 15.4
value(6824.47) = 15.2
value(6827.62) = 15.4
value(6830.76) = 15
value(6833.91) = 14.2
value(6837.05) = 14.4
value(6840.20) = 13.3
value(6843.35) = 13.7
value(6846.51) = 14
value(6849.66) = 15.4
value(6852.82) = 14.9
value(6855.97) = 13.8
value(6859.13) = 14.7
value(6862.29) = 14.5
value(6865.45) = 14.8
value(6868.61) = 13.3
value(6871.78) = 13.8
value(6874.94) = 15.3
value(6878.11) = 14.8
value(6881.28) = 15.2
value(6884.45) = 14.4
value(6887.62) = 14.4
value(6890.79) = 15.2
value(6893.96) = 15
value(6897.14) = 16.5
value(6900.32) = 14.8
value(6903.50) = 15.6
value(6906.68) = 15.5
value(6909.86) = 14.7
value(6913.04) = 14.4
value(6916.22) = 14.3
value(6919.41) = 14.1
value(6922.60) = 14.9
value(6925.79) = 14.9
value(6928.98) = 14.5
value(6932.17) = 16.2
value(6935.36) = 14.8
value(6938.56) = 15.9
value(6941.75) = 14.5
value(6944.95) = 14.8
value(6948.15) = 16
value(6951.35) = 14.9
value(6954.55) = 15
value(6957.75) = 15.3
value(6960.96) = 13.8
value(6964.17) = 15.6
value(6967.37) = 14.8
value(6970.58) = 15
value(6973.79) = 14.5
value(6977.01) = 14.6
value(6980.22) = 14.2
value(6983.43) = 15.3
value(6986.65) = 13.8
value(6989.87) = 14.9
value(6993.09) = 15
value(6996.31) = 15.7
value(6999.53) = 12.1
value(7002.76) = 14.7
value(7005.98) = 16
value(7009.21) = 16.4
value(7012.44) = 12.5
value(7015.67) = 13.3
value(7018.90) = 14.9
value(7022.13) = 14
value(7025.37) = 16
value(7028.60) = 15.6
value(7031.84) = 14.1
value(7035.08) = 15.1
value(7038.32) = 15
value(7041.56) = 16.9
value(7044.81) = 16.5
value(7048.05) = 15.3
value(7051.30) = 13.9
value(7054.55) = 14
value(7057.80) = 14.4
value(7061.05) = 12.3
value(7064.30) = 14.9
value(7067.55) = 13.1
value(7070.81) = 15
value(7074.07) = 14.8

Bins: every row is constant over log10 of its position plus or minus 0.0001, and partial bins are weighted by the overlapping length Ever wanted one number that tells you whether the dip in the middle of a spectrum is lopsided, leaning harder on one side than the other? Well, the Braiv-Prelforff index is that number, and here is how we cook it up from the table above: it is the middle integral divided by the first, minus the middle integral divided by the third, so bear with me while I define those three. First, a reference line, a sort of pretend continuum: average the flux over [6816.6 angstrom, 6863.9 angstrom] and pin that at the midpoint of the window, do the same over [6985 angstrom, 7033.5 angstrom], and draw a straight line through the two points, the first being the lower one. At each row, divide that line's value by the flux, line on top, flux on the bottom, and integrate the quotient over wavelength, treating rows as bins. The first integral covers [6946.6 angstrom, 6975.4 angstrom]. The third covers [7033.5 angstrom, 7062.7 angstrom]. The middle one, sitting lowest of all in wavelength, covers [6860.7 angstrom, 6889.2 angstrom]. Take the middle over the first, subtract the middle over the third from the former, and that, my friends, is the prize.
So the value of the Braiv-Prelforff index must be 0.03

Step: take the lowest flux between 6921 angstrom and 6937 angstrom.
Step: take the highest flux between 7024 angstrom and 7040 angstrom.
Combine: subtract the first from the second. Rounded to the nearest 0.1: 1.5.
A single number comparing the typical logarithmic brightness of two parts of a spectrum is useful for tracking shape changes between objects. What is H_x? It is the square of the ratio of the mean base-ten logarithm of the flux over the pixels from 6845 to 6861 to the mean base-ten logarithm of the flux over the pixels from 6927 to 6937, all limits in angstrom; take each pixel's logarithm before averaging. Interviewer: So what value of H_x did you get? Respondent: 0.97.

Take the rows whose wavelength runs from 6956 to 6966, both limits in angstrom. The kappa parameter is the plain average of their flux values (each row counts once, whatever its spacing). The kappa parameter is 14.9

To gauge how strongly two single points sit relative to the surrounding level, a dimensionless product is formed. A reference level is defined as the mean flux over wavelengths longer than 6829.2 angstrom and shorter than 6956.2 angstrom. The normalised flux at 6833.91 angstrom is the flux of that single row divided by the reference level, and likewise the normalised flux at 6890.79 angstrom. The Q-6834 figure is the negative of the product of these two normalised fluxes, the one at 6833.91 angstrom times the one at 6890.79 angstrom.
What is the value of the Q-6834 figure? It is -0.99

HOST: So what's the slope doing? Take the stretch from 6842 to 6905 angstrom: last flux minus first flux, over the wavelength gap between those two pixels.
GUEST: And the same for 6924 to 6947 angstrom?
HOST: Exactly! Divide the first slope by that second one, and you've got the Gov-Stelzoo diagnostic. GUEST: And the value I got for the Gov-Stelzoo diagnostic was -6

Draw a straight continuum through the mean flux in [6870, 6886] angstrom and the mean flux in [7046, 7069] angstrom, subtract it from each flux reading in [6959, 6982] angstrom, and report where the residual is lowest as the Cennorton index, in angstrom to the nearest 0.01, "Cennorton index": 6960.96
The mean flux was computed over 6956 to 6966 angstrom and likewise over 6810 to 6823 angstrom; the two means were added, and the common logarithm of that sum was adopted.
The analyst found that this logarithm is 1.479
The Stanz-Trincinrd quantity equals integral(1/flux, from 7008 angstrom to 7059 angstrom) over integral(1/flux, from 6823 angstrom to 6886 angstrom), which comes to 0.8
